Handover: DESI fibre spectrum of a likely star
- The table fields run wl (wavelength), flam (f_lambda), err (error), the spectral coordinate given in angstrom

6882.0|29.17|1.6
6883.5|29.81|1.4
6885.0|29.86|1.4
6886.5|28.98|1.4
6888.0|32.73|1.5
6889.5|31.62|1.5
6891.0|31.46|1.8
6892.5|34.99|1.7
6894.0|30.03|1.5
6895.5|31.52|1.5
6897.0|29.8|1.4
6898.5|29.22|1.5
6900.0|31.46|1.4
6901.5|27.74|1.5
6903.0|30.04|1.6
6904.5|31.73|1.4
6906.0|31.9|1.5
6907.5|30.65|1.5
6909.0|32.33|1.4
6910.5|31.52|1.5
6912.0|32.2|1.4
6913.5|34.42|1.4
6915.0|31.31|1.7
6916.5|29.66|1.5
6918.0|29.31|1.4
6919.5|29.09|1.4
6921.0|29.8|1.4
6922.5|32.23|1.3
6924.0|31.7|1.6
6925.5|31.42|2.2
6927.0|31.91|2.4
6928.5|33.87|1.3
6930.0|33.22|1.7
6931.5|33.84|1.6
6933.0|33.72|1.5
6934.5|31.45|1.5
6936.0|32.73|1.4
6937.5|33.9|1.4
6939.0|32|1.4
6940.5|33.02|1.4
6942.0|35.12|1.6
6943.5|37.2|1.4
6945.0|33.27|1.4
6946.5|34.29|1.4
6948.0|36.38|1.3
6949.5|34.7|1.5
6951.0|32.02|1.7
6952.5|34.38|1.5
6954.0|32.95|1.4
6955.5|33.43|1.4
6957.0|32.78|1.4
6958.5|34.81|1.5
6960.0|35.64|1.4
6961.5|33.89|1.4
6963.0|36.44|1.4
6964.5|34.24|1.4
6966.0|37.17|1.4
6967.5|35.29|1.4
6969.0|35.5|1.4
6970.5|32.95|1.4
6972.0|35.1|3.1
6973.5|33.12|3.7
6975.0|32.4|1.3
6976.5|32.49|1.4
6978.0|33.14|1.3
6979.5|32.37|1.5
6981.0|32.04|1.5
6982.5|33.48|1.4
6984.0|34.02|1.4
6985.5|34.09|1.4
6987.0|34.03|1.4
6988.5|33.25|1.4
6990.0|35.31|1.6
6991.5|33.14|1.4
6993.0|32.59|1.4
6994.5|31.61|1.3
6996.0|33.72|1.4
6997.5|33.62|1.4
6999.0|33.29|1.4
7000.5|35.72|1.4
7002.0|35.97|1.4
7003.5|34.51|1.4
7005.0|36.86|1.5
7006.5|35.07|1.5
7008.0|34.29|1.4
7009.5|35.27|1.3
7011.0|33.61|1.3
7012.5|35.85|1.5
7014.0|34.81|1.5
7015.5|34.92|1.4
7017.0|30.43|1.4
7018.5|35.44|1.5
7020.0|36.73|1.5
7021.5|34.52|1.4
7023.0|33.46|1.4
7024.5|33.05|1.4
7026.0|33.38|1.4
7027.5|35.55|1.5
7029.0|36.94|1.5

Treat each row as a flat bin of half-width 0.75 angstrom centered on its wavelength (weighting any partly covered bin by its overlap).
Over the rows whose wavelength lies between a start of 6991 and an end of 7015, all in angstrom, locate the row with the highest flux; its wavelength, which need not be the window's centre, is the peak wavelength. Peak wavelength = 7005.0 angstrom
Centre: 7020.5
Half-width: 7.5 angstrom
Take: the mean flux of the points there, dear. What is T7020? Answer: 34.2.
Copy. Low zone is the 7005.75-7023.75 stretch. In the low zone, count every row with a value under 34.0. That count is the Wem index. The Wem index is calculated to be 3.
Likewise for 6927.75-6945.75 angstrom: 10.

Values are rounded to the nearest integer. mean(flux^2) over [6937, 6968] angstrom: 1187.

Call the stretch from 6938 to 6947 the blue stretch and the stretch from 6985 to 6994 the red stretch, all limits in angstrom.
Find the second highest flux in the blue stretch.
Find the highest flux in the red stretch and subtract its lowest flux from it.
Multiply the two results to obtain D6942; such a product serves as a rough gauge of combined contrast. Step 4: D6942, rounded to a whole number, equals 96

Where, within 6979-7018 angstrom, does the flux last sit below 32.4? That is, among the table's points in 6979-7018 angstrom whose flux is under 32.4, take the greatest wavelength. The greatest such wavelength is 7017.0 angstrom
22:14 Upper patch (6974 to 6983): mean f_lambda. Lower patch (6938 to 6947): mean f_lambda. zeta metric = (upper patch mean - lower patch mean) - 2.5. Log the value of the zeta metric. -4.0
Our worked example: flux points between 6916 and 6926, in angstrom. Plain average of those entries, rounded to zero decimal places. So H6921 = 30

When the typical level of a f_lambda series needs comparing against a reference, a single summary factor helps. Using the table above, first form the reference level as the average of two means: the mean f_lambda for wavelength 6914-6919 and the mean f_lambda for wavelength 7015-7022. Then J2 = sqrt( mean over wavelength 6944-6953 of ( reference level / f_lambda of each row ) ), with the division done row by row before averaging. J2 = 0.972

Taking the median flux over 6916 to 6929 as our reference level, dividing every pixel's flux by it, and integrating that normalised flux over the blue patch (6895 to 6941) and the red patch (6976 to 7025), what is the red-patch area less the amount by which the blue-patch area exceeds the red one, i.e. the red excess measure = 60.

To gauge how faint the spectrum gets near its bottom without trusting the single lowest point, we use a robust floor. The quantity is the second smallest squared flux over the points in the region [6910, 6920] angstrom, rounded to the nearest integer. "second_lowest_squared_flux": 859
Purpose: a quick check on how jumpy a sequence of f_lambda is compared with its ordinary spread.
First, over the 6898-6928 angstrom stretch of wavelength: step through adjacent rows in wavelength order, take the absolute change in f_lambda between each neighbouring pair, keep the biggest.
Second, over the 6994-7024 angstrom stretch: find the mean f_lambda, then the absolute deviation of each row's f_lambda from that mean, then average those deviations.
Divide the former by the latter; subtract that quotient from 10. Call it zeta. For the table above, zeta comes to 6.9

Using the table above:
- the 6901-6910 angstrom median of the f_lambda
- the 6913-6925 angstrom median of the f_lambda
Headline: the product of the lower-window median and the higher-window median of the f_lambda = 953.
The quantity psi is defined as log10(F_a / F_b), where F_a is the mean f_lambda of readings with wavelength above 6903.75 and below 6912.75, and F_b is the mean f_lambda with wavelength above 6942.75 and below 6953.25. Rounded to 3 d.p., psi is -0.038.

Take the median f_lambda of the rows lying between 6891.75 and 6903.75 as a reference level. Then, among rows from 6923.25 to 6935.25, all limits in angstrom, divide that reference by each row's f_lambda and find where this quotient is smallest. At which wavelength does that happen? 6928.5 angstrom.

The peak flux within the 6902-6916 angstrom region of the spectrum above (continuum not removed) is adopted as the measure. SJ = 34.42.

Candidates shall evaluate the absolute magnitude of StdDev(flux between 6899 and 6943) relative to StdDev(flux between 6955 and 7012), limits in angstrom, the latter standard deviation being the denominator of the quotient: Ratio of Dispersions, 1.25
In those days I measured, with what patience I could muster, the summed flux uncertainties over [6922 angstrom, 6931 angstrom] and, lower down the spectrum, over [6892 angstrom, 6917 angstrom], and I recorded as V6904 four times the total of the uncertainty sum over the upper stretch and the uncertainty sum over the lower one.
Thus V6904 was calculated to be 144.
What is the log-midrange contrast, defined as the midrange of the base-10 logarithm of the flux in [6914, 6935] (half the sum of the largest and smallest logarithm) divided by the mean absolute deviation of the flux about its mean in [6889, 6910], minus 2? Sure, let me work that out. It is -0.80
